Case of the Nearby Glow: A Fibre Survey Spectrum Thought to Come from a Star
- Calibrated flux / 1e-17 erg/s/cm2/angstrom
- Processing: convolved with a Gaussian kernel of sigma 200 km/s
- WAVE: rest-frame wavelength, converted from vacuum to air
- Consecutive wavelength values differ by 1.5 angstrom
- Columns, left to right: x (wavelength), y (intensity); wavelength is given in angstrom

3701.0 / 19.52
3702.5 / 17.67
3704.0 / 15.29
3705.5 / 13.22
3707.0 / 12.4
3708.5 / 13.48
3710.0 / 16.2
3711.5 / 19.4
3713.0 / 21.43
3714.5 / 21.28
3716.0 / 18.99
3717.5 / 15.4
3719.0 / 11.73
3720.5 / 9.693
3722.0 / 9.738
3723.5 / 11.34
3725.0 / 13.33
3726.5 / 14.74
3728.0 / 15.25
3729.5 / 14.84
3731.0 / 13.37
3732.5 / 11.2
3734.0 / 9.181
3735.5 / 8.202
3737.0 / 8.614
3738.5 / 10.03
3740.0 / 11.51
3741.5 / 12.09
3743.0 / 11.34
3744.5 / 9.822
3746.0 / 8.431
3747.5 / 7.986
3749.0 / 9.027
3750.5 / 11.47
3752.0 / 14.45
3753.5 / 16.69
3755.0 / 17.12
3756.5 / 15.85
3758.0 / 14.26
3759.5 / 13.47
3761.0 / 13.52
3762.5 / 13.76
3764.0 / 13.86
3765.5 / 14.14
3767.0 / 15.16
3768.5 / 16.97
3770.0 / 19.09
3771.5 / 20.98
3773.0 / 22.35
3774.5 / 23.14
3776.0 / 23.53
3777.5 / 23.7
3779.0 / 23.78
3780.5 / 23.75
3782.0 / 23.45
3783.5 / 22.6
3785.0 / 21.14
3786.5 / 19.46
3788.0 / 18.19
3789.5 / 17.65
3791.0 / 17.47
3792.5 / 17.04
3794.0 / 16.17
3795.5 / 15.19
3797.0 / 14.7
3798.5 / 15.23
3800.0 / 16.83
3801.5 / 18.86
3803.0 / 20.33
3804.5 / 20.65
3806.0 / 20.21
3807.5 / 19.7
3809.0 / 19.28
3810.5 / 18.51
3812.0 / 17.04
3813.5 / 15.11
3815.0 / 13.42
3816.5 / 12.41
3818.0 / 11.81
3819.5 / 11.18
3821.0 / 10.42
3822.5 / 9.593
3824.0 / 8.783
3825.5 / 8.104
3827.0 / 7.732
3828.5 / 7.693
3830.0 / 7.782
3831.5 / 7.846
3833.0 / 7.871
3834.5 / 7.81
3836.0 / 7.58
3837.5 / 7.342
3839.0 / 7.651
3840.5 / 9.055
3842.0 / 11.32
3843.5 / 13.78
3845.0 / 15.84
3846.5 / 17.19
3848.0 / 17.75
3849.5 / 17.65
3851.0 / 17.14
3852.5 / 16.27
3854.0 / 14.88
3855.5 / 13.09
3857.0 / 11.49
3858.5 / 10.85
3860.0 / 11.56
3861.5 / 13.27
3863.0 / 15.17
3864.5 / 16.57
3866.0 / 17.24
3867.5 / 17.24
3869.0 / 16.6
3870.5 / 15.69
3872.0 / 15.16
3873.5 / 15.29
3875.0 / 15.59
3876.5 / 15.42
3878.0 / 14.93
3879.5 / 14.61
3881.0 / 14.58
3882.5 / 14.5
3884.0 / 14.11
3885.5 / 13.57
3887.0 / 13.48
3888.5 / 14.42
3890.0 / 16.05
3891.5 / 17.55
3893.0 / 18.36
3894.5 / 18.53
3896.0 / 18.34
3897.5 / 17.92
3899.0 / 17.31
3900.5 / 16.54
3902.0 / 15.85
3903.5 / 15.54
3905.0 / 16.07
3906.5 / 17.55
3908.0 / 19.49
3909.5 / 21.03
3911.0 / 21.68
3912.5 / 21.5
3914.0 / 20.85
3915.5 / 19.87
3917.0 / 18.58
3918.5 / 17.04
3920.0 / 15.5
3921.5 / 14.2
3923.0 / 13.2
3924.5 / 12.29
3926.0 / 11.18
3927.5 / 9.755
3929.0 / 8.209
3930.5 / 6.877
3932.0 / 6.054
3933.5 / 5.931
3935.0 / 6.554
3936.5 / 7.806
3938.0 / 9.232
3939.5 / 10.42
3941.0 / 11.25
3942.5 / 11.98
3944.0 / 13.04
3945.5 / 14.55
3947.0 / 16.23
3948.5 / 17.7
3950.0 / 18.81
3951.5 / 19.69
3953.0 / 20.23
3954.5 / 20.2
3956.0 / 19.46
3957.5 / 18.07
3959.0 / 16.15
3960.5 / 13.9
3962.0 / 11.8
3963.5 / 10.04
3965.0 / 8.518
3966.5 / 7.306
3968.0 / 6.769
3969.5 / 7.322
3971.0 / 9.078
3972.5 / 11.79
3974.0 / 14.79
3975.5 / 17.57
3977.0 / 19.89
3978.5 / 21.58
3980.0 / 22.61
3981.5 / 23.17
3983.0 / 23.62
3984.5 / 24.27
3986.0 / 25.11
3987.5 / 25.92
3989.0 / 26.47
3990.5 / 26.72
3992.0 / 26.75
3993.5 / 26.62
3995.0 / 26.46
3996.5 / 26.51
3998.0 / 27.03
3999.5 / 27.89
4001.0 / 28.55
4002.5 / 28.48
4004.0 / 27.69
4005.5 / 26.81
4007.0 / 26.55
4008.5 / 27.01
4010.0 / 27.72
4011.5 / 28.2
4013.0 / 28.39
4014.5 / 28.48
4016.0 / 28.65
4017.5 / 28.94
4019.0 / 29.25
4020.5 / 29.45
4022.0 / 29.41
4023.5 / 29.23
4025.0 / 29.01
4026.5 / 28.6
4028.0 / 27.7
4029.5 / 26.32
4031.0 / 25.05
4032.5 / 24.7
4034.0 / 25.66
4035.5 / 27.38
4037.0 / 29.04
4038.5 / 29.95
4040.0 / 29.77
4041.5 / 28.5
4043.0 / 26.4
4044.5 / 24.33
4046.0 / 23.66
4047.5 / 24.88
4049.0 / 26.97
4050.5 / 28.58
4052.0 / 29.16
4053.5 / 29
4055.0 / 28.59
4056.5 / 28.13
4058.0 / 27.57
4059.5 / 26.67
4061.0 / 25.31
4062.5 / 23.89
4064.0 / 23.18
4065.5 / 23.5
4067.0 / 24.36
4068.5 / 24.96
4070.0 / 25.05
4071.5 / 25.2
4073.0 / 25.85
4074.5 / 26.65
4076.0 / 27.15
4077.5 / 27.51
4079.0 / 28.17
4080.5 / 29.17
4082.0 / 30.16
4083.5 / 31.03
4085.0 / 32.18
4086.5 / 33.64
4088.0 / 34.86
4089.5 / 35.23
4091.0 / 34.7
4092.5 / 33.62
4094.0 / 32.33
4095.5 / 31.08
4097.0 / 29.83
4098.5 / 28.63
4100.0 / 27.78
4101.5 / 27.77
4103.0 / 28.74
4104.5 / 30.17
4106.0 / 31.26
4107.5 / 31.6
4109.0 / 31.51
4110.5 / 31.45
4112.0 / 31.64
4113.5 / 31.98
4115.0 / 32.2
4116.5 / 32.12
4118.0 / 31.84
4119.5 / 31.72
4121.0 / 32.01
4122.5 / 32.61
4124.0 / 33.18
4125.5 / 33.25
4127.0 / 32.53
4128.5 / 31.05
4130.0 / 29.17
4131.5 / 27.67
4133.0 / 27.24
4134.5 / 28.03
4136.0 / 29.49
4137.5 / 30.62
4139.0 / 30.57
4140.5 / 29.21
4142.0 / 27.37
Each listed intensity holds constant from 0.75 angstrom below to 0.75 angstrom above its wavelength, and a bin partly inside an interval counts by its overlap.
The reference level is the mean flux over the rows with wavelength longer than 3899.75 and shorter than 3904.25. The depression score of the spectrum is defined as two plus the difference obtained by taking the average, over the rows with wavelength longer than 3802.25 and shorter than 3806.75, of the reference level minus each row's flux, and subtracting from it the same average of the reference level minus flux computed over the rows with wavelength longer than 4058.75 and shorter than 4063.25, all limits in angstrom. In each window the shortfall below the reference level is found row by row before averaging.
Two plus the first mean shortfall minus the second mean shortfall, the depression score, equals 6.9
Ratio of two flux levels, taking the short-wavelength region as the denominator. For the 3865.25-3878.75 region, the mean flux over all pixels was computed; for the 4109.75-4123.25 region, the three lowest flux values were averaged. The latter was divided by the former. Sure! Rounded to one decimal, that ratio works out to 2.0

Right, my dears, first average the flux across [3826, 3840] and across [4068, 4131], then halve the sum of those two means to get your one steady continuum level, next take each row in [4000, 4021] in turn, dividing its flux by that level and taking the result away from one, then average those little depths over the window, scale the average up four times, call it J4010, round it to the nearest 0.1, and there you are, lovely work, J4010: -1.9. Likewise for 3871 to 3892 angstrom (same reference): 0.9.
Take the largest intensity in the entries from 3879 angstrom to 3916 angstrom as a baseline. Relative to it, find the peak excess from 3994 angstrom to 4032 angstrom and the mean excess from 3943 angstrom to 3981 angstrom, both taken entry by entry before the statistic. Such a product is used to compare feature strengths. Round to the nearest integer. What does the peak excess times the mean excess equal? -51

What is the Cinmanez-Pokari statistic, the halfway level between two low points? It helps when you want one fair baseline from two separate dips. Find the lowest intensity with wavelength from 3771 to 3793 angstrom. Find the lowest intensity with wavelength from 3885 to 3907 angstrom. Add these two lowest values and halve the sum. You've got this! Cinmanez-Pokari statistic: 15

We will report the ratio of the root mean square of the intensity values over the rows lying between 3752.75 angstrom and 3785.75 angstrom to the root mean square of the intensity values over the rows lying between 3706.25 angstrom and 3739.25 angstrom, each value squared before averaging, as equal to 1.35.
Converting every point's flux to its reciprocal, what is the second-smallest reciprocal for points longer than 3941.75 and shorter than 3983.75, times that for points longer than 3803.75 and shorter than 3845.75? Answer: 0.0021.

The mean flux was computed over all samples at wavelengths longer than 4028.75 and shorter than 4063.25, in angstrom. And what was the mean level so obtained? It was 27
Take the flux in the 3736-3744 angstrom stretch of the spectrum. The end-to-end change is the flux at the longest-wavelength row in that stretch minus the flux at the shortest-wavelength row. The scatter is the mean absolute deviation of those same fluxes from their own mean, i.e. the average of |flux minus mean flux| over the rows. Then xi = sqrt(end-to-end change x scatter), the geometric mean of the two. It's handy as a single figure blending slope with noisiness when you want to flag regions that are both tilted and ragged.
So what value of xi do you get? 1.7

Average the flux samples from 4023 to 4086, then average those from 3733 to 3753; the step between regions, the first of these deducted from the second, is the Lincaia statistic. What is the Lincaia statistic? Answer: -16.9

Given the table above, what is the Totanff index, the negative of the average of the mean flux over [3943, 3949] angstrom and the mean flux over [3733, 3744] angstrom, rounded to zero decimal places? -13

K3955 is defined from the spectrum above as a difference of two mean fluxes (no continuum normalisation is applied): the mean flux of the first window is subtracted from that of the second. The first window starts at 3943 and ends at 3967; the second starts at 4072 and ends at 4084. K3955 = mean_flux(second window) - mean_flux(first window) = 13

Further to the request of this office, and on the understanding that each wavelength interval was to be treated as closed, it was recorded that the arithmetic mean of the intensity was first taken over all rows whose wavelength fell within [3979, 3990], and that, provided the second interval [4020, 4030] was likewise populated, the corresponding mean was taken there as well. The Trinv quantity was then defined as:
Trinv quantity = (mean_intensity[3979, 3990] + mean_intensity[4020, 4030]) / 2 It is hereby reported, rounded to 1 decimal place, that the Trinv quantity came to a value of 26.5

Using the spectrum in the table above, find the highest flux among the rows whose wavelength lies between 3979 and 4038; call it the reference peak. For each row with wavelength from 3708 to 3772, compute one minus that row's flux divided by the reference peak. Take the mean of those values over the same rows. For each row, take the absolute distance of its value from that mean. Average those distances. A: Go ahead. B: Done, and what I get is 0.10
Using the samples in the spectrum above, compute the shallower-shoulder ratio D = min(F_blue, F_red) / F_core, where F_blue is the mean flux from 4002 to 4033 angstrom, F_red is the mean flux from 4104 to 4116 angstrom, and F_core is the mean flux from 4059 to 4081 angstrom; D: 1.1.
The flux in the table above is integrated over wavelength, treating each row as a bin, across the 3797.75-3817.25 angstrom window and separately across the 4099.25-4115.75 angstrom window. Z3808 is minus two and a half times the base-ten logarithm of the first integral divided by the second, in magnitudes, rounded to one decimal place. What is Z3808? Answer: 0.4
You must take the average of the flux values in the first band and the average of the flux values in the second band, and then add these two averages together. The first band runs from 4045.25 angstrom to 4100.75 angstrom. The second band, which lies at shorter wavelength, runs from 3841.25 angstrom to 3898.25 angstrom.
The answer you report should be 44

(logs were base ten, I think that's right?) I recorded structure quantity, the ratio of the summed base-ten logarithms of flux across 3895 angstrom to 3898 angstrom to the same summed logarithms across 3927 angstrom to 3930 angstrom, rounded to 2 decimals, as 1.32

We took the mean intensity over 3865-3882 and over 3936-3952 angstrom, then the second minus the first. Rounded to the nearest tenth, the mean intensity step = -2.0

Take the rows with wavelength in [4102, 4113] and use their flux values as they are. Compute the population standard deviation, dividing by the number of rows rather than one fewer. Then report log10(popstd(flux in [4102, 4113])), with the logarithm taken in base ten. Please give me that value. 0.0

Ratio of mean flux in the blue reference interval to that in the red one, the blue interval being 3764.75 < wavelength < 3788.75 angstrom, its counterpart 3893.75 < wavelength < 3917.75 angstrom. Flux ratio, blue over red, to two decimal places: 1.12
